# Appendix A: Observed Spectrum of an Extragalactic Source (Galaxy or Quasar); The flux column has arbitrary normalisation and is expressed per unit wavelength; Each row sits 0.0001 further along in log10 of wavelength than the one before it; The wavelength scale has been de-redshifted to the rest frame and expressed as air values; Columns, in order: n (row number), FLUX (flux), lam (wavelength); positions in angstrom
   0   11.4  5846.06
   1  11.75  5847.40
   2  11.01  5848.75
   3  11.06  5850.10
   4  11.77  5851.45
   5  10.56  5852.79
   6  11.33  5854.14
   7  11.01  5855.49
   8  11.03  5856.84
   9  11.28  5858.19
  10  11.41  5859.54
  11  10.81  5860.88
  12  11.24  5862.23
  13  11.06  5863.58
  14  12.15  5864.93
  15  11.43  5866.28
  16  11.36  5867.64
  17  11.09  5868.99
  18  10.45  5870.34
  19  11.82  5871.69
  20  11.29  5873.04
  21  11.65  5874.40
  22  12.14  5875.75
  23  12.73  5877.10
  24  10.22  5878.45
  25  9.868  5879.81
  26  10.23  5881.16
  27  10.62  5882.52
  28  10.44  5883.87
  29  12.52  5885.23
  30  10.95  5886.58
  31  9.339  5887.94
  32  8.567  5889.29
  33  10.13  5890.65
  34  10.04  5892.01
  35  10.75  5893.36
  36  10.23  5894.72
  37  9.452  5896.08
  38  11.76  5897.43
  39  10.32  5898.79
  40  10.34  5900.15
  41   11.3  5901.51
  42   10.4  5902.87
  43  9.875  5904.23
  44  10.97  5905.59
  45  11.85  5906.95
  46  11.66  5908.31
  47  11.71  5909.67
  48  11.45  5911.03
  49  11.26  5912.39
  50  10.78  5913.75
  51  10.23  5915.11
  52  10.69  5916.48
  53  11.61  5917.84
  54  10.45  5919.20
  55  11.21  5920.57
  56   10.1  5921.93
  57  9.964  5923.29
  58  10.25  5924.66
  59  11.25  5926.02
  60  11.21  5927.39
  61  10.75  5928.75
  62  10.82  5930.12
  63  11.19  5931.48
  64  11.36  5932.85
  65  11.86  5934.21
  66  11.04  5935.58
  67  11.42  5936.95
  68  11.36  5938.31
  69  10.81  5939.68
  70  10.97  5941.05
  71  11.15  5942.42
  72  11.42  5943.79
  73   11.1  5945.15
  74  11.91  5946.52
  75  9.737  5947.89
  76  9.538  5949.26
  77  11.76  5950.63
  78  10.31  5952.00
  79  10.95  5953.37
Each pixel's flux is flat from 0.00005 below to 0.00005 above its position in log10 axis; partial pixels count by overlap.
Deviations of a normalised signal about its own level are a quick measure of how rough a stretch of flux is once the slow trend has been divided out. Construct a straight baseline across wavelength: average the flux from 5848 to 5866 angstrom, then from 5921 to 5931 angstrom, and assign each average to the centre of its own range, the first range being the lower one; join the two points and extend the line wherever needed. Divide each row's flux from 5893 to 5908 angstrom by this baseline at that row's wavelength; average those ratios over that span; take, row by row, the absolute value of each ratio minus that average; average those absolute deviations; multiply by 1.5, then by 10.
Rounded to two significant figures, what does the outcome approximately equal 0.85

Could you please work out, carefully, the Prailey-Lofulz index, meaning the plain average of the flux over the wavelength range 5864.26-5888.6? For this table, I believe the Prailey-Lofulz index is 11.1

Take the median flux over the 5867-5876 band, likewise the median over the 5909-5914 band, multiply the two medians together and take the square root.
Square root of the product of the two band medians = 11.4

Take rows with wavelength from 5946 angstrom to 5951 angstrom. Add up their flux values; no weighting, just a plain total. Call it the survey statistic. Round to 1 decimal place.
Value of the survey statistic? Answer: 42.9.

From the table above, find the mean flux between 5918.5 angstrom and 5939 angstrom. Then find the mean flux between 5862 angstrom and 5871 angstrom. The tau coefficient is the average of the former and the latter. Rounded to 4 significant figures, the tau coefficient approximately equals 11.10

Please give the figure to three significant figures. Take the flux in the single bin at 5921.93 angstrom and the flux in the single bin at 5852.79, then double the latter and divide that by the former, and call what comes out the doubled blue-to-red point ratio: 2.09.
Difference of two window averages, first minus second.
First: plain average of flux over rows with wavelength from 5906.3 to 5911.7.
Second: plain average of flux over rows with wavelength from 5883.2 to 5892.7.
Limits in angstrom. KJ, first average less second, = 1.4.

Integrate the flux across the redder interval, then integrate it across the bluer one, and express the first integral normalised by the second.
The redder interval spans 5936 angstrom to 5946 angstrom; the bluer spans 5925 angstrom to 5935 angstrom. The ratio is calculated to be 1.00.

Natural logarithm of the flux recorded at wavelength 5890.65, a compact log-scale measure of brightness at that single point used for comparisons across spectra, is 2.32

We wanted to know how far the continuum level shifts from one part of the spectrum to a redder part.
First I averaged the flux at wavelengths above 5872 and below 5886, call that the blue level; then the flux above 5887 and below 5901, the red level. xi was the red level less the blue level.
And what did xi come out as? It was -1.1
